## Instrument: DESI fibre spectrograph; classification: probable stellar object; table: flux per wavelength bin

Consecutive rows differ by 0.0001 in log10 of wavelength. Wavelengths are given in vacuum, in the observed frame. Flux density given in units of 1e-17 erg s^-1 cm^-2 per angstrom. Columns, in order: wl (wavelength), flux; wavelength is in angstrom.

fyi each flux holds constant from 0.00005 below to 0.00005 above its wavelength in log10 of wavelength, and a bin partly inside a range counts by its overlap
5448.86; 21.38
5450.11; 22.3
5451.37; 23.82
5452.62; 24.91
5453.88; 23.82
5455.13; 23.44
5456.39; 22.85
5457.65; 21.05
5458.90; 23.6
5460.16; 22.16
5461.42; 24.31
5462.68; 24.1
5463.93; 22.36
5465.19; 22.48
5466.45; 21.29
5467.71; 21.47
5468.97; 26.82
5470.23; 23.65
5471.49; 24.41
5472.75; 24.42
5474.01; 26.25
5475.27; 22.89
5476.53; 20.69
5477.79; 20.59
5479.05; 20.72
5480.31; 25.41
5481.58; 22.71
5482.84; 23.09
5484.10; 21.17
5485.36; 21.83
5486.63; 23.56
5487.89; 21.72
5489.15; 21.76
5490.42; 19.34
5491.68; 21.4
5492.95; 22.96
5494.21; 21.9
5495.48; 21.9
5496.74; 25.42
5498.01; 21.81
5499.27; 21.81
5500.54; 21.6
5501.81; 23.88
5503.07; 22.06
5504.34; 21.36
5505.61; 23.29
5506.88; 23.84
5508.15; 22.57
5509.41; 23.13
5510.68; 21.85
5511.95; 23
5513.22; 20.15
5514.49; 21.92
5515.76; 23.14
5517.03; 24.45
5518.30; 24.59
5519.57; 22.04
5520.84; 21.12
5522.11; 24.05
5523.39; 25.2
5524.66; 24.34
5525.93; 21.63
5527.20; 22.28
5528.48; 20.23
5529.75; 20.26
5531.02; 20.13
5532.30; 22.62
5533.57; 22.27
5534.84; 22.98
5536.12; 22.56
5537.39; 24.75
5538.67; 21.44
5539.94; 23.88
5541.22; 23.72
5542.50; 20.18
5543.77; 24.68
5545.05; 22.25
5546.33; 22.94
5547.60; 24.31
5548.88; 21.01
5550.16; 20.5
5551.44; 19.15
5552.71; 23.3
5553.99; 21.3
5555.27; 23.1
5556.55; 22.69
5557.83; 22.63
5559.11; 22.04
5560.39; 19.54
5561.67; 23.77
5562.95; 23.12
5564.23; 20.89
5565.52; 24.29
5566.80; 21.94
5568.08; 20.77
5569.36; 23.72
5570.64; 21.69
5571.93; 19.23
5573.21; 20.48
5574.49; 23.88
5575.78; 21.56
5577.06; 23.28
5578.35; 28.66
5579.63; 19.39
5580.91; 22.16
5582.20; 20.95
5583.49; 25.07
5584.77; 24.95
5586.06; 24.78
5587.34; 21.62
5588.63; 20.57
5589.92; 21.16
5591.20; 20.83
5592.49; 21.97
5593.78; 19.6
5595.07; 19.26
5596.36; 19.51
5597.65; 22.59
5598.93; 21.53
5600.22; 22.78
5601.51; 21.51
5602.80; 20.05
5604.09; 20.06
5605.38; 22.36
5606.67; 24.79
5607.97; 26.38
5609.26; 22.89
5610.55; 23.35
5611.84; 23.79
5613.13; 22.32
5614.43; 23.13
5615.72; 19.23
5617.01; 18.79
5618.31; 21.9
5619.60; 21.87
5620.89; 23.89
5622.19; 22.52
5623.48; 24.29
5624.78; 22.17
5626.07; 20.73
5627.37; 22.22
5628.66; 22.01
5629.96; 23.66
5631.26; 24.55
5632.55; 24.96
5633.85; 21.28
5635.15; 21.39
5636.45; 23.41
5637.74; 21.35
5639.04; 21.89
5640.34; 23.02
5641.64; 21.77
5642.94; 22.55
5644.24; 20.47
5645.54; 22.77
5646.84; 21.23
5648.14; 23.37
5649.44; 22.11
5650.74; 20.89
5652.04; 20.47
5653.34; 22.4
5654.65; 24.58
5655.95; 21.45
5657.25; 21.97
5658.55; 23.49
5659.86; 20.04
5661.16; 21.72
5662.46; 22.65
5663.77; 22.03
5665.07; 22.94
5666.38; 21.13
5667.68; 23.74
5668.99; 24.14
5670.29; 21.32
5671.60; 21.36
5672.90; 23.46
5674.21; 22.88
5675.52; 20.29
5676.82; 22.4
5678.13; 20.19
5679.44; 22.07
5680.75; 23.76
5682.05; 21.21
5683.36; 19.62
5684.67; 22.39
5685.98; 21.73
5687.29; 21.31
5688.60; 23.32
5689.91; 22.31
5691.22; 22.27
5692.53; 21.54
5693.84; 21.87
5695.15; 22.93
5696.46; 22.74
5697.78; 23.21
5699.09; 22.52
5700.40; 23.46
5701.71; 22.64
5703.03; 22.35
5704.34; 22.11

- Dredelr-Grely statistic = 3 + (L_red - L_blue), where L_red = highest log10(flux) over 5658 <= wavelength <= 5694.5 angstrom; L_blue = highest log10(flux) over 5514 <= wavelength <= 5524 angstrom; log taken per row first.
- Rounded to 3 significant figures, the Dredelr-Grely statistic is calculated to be 2.98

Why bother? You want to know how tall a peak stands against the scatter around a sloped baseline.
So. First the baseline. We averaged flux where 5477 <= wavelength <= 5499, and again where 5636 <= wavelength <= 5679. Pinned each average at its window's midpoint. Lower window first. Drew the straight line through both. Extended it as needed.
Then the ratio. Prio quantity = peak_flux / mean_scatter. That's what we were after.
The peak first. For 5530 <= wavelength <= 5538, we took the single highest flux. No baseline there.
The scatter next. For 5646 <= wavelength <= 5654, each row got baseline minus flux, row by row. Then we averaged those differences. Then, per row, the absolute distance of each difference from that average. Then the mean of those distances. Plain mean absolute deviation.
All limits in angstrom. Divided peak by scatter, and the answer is 28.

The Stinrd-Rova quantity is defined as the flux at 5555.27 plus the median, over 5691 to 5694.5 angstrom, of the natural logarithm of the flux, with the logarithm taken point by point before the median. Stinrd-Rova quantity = 26.2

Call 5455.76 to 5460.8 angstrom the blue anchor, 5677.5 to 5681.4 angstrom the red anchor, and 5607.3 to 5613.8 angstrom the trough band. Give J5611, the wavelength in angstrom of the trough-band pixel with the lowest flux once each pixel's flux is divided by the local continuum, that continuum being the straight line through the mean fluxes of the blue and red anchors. 5613.13 angstrom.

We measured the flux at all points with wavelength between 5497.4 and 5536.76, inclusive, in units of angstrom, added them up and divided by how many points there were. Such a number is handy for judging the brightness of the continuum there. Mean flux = 22.46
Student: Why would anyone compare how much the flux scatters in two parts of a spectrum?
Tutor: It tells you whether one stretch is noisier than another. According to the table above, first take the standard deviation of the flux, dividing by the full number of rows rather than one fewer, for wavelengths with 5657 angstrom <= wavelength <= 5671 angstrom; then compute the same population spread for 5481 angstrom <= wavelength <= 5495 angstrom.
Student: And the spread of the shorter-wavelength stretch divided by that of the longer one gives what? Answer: 0.9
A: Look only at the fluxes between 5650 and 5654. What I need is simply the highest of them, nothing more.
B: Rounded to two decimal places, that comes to 22.40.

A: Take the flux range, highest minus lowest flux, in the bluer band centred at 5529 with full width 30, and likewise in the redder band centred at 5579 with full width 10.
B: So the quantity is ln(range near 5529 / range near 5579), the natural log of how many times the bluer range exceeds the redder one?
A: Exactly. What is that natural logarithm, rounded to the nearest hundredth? -0.60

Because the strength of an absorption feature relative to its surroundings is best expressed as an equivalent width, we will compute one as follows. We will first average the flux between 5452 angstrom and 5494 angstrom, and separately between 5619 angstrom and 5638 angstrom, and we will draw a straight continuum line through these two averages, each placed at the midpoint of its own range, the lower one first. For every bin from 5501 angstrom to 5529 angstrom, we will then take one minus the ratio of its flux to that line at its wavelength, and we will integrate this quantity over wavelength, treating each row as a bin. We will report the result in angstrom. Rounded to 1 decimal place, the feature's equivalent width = 0.1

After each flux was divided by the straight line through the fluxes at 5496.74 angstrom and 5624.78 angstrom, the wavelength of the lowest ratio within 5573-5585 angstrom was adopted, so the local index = 5579.63 angstrom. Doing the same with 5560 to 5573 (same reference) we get 5571.93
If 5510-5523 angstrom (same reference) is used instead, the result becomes 5513.22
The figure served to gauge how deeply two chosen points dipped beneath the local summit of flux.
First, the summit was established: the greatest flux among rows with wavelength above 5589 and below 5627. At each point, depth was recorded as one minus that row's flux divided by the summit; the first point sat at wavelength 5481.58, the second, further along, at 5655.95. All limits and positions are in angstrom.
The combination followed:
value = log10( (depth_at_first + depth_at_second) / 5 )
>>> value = -1.19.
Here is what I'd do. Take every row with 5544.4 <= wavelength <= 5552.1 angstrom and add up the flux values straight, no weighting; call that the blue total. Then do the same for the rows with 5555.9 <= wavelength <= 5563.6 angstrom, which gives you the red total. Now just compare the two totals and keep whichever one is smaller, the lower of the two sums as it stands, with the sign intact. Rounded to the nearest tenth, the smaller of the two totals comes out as 130.2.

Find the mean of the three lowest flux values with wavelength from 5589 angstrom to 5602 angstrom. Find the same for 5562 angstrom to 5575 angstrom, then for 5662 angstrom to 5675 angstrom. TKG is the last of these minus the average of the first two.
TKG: 1.5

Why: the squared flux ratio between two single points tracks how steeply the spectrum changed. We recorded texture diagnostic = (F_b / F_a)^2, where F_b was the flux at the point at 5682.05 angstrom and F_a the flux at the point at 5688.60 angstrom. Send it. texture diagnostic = 0.83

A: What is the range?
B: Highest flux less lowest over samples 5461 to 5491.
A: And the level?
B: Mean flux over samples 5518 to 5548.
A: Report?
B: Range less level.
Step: -15.2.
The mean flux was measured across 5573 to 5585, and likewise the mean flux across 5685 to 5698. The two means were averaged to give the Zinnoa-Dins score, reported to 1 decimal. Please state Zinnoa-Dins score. 22.7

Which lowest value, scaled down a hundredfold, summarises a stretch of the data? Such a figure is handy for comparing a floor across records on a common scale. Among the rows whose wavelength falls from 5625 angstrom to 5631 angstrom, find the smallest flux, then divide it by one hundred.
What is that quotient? 0.2073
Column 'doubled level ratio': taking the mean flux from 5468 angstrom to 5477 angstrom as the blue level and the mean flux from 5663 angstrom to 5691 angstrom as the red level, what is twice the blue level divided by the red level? 2.19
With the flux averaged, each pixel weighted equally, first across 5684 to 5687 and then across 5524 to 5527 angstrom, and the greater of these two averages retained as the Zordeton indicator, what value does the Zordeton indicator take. 23.0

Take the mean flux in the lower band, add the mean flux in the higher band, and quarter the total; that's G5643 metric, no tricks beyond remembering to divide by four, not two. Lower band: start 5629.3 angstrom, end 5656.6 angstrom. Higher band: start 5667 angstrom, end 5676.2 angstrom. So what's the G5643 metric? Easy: 11.2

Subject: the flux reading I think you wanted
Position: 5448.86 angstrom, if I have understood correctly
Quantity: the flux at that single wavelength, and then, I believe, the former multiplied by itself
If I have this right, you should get 457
